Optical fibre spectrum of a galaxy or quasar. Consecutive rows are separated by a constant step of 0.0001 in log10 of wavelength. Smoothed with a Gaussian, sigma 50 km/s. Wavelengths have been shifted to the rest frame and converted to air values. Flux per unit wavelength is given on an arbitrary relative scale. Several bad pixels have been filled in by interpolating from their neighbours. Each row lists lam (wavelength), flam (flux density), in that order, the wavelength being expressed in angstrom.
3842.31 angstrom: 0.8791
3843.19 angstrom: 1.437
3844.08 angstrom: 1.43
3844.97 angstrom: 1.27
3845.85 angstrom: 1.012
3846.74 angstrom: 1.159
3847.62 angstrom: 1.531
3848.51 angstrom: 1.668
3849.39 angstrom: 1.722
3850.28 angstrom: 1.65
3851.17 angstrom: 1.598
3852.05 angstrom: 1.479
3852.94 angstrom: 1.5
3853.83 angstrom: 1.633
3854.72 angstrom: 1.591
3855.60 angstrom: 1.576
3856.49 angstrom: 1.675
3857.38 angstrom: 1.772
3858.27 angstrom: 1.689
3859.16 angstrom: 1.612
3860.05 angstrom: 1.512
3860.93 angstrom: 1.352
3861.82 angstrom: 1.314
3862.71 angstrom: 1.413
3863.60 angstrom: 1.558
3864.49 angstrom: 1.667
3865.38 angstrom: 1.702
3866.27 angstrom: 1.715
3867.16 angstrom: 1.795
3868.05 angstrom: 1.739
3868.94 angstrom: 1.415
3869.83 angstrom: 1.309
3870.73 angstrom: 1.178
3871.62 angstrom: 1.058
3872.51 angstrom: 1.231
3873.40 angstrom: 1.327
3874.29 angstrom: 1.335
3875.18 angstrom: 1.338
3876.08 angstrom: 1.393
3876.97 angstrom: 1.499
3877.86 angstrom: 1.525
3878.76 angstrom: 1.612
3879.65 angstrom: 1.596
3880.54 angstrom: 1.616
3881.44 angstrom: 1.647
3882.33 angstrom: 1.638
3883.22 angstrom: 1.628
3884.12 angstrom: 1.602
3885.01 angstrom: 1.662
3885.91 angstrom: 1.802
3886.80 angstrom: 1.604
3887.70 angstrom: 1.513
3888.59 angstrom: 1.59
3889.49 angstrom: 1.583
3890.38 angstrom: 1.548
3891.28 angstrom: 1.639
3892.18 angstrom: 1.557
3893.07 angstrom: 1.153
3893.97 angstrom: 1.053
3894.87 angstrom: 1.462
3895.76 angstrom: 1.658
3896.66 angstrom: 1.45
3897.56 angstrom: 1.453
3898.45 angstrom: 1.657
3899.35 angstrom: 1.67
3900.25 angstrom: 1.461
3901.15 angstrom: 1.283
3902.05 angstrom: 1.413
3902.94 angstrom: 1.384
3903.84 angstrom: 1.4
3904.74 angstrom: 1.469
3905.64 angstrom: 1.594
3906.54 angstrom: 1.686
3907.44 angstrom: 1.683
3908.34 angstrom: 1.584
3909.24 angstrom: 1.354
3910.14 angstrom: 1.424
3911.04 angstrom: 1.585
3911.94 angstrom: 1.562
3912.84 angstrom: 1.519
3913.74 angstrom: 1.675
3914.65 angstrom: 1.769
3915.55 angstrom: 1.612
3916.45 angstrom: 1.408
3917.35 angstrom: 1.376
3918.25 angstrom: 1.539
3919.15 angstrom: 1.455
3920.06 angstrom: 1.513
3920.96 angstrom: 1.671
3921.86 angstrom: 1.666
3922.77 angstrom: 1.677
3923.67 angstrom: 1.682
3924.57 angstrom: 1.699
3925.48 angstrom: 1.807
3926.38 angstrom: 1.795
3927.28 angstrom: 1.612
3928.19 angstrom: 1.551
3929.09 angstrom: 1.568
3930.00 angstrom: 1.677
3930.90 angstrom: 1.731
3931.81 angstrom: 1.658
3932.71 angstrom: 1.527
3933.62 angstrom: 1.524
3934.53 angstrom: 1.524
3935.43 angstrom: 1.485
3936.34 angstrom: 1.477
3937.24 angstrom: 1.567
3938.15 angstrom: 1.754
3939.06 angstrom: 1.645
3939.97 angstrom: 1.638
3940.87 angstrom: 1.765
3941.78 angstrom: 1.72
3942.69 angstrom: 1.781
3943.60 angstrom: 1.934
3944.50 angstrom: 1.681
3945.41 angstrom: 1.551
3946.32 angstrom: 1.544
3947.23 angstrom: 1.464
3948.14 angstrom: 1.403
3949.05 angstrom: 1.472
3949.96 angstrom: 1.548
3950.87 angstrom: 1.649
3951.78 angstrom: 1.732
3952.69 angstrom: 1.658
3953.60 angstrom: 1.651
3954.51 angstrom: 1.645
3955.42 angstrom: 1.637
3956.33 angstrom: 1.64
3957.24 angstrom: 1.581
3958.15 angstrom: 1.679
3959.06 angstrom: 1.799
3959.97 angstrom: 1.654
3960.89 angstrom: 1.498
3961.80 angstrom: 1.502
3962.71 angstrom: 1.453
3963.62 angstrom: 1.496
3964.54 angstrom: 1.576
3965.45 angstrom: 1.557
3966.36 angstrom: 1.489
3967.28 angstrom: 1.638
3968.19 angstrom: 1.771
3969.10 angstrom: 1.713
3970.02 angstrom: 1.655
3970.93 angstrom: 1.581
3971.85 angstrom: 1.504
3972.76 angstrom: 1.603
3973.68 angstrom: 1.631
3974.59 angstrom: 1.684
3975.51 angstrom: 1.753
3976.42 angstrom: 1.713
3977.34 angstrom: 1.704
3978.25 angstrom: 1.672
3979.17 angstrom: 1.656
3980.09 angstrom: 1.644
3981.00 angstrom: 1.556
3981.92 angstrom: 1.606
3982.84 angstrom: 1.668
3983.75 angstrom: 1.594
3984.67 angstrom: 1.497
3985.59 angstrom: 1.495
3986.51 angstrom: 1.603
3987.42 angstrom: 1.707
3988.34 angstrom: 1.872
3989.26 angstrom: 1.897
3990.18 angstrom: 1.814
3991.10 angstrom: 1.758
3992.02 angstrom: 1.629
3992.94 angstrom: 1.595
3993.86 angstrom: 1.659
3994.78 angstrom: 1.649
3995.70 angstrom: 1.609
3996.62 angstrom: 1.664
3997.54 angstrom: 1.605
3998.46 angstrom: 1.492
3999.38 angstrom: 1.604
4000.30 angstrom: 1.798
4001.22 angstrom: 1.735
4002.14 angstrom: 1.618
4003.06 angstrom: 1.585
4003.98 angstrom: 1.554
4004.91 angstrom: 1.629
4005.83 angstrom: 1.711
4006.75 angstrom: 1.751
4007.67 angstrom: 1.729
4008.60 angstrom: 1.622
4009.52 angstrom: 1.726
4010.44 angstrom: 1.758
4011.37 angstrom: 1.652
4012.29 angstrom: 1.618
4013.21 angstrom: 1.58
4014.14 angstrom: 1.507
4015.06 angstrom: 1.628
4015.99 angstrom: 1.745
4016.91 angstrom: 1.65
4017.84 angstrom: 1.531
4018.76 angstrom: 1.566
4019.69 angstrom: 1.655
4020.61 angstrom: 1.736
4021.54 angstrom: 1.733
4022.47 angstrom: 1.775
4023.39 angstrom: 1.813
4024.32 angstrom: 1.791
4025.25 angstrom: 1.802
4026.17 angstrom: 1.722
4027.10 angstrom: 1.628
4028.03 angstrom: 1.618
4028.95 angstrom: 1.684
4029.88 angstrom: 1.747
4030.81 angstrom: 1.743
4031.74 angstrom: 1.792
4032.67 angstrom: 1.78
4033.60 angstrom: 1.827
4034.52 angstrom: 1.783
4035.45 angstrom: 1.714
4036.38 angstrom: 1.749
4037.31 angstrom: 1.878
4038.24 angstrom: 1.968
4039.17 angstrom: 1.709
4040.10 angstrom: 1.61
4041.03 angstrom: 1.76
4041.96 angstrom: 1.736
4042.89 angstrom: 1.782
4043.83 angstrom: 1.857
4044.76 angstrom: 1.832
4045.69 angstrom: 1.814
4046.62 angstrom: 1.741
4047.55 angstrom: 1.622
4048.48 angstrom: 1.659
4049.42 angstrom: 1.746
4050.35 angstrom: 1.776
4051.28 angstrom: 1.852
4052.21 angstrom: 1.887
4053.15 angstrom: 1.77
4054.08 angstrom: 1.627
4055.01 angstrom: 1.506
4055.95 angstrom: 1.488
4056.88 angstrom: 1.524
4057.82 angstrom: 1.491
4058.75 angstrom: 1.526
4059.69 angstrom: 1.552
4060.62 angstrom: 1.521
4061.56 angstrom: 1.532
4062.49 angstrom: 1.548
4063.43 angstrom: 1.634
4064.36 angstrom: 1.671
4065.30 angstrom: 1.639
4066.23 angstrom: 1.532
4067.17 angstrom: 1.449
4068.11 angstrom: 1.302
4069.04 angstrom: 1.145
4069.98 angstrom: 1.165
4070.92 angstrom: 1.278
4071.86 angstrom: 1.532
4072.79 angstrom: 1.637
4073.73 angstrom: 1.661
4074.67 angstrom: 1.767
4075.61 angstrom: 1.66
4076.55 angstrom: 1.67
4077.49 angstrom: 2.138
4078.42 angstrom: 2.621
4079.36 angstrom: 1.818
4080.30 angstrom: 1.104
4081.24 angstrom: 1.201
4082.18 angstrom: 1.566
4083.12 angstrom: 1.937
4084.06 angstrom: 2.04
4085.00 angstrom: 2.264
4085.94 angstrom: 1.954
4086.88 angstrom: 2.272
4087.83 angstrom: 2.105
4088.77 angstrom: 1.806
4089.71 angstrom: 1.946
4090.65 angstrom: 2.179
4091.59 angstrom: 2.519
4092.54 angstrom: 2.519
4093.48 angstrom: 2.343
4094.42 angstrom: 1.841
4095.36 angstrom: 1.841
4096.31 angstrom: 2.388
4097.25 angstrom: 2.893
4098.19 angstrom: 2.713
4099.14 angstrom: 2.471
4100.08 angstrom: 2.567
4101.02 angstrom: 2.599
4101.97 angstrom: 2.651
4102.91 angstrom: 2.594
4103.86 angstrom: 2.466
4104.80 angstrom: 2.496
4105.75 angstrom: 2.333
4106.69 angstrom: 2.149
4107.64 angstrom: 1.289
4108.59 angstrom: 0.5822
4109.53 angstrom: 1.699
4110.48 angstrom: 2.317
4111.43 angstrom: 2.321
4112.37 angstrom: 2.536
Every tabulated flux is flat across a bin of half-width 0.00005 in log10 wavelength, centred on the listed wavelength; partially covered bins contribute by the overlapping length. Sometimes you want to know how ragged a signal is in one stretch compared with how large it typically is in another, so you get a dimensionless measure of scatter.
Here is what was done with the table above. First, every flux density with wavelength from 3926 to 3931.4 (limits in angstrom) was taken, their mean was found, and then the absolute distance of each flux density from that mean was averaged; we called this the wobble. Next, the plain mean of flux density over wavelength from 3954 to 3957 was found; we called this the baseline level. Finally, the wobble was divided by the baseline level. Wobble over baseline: 0.048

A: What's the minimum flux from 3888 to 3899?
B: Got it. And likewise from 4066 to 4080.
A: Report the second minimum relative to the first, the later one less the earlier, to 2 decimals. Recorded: 0.09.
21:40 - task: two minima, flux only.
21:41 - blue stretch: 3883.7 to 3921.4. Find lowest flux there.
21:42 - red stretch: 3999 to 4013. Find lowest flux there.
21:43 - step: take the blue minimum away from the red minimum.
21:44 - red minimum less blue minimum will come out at 0.50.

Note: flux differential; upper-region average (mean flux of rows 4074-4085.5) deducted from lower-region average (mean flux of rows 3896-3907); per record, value -0.32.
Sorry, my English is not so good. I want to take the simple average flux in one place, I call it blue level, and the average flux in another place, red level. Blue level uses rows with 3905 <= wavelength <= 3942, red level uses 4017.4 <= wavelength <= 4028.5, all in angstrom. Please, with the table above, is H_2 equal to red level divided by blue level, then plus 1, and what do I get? 2.06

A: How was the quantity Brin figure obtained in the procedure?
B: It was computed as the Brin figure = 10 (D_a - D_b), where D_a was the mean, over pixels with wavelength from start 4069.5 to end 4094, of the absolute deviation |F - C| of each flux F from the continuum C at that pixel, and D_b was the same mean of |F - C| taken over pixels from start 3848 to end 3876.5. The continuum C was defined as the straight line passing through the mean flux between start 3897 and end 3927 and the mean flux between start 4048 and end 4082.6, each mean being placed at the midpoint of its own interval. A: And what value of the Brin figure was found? 2.4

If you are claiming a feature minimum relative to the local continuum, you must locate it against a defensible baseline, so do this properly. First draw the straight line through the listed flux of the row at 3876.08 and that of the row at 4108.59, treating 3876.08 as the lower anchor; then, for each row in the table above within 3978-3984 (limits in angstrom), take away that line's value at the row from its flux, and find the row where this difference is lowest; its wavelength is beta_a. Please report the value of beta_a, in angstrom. 3981.00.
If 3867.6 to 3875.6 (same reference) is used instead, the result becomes 3871.62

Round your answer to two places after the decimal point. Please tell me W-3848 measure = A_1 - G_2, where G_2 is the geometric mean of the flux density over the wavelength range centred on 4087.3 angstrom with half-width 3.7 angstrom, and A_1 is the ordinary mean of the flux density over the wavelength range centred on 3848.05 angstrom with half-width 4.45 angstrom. -0.61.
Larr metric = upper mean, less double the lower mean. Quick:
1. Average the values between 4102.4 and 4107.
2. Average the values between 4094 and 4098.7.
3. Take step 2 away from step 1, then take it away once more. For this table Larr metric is -2.26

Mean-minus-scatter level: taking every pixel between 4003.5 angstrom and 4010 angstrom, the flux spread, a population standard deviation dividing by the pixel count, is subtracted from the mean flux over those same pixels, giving 1.61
